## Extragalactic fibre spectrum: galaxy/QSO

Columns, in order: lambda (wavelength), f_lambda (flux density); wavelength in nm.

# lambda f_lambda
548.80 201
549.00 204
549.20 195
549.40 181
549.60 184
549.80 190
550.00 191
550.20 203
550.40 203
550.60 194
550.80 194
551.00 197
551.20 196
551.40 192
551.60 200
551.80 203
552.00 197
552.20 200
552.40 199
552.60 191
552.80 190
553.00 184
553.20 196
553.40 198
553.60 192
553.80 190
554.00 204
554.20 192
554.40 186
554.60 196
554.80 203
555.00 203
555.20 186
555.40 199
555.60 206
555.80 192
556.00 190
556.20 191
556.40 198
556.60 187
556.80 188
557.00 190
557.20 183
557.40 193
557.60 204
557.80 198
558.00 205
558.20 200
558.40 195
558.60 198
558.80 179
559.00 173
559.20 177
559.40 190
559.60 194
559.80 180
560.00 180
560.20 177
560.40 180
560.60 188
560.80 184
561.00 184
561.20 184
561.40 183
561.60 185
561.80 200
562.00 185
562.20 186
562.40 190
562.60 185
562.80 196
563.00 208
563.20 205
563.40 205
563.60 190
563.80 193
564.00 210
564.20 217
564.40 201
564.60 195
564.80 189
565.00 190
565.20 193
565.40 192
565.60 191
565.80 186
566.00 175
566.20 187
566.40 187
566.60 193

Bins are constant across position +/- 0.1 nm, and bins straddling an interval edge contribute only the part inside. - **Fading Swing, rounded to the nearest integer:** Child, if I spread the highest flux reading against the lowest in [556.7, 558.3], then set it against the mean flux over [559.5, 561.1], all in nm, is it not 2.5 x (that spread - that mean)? -403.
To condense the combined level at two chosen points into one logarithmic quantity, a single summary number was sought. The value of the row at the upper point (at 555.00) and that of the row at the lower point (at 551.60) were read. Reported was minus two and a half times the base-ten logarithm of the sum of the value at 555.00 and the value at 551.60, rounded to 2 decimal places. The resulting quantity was -6.51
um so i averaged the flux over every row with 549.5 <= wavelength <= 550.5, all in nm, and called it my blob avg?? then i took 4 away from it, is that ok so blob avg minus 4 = 190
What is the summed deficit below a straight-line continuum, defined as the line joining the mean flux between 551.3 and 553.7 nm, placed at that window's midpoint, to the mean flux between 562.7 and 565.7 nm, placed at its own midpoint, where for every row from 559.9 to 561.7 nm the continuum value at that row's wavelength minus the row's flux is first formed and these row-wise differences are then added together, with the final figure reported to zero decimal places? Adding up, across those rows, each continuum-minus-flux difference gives 132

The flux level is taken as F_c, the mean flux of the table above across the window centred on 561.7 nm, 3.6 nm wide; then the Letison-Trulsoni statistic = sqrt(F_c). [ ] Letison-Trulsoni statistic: 13.8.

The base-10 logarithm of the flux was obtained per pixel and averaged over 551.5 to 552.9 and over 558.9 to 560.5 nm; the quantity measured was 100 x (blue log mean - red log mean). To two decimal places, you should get 3.64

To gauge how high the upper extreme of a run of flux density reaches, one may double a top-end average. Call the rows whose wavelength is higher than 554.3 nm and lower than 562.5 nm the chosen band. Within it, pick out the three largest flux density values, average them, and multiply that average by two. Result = 410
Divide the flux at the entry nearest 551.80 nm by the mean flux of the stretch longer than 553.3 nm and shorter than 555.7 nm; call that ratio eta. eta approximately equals 1.03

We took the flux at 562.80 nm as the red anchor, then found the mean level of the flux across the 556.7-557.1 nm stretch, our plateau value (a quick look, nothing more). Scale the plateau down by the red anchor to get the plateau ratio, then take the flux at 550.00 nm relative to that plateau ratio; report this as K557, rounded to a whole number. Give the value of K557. 198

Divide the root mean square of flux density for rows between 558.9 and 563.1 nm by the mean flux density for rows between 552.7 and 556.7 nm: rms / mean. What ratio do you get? 0.96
